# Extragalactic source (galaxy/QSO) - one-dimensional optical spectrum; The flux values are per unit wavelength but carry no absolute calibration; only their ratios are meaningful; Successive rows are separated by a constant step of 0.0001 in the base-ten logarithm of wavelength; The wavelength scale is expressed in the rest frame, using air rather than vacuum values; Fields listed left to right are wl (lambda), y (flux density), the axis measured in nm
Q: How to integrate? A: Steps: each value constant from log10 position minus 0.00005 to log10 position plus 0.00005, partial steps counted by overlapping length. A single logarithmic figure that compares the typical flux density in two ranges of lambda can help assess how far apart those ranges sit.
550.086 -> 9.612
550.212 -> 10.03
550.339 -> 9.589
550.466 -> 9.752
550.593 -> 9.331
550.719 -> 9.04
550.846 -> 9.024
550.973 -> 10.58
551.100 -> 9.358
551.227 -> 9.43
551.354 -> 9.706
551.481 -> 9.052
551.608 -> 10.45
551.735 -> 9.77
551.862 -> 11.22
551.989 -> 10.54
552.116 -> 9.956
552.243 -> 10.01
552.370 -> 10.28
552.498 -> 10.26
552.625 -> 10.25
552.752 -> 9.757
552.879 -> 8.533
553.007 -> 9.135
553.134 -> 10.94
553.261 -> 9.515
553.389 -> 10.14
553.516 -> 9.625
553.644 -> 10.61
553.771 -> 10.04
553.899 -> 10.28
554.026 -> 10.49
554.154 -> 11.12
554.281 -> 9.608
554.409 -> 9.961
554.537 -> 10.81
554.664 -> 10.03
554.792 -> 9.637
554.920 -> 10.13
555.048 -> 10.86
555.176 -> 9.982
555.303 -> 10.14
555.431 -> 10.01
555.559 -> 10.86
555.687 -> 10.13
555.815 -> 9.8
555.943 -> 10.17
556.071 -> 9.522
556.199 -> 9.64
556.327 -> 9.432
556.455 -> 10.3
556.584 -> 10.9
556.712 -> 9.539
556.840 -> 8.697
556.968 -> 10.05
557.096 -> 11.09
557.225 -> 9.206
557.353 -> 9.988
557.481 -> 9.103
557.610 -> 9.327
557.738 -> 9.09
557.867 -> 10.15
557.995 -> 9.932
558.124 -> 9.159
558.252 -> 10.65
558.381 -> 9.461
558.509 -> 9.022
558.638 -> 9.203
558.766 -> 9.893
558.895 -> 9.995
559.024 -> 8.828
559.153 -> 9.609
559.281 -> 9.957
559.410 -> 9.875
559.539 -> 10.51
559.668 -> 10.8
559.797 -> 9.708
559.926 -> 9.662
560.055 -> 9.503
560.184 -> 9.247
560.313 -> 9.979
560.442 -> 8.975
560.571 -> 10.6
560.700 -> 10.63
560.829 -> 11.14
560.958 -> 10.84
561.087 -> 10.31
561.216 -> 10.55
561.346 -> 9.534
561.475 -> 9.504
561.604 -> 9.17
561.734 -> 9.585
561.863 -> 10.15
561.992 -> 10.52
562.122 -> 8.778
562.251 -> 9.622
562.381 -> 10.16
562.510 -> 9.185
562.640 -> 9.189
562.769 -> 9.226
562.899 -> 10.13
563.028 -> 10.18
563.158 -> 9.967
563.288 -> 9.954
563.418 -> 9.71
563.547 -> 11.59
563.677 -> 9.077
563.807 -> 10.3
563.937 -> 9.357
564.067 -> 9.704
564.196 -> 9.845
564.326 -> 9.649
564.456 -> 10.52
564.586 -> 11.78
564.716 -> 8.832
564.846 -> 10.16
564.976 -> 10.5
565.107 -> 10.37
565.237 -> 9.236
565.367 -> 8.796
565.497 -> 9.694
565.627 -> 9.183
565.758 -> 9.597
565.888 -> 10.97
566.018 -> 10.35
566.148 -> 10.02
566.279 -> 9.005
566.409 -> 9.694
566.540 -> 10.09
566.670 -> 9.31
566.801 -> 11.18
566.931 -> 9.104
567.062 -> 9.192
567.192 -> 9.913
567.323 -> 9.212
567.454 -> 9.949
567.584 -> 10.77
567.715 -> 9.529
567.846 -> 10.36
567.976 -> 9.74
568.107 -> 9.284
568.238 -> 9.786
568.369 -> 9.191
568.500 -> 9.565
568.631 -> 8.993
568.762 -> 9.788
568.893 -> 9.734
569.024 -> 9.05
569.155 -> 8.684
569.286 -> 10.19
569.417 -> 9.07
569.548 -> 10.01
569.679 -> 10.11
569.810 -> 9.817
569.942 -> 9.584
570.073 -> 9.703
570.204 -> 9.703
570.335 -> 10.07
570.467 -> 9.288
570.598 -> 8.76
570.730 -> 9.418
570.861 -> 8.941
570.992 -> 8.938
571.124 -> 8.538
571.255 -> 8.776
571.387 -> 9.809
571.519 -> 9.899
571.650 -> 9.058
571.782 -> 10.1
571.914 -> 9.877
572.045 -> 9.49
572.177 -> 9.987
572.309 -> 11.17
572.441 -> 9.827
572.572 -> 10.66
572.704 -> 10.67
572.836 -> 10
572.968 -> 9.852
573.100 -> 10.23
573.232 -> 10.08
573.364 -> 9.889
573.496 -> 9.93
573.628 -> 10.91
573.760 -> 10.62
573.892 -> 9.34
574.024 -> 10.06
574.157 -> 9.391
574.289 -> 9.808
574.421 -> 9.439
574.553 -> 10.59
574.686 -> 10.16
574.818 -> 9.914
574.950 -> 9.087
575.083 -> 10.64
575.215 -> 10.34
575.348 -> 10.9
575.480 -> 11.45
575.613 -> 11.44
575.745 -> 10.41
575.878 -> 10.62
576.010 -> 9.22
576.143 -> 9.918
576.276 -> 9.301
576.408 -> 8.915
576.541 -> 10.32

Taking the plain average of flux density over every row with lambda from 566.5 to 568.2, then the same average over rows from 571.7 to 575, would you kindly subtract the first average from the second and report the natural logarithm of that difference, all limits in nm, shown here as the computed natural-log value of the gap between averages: -1.5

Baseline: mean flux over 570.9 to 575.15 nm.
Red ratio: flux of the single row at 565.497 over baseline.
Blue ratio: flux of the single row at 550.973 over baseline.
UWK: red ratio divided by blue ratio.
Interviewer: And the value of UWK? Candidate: 0.92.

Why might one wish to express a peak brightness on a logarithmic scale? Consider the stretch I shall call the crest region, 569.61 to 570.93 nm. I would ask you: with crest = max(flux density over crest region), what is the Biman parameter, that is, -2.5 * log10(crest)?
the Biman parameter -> -2.512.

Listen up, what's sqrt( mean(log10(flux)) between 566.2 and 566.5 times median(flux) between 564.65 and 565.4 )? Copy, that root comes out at 3.07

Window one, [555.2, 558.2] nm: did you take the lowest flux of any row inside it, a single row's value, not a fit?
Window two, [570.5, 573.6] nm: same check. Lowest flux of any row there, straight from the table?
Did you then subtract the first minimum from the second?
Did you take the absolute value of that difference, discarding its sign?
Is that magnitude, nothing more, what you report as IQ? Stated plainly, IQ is 0.16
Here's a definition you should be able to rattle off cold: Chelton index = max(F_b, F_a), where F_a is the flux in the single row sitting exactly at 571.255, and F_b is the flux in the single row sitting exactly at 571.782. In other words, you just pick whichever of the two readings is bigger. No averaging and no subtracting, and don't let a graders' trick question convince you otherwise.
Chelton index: 10.1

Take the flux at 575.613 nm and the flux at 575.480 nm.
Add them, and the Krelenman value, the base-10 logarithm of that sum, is 1.36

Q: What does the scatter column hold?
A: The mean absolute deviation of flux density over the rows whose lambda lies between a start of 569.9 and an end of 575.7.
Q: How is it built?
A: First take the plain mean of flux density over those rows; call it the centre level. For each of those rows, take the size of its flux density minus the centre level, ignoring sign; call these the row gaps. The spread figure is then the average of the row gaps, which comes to 0.53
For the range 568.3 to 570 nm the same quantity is 0.40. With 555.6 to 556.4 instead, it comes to 0.25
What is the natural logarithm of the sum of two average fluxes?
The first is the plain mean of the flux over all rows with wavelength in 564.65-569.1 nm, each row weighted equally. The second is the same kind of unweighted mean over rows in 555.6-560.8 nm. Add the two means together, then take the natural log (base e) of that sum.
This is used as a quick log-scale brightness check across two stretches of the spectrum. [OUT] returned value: 2.97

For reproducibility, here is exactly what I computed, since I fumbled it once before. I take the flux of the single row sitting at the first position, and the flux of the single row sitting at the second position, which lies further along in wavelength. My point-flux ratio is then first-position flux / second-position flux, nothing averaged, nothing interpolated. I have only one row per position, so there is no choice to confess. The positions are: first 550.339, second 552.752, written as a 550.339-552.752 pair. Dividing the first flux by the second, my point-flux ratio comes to 0.98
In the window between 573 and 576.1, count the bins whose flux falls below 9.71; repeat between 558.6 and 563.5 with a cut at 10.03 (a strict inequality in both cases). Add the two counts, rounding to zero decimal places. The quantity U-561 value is 30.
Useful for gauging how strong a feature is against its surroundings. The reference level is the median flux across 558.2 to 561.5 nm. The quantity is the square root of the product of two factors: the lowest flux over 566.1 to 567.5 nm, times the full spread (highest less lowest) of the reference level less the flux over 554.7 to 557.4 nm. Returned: 4.64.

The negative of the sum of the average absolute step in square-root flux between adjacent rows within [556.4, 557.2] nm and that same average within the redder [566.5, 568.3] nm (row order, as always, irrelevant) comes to -0.30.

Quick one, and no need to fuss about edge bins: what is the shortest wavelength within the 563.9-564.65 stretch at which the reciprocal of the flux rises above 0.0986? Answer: 563.937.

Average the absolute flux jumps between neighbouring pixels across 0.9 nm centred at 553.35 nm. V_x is 1.0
